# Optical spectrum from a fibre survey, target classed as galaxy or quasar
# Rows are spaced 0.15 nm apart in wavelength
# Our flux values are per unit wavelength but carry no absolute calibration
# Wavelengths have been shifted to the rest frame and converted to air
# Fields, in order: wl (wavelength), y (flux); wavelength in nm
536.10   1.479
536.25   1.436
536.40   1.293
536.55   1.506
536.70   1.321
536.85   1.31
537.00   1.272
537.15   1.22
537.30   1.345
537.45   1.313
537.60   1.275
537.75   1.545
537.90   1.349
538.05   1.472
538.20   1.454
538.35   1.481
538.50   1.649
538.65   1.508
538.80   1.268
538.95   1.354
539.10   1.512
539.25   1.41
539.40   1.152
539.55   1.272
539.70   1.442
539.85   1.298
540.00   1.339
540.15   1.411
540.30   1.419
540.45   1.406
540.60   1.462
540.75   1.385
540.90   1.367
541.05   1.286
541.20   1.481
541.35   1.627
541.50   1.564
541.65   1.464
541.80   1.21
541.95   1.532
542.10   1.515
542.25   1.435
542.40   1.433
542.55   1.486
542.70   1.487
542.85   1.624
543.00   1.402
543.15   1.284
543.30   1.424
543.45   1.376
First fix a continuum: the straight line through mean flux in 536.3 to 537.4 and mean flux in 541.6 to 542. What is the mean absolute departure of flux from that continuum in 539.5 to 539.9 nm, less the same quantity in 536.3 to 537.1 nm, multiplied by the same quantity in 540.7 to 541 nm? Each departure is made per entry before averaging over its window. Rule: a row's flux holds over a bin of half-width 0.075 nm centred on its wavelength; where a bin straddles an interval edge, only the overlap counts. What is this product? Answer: 0.000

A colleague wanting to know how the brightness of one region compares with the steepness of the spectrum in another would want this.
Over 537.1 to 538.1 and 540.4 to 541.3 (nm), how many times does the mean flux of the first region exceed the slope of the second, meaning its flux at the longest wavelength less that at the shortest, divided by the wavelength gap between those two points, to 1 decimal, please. 13.6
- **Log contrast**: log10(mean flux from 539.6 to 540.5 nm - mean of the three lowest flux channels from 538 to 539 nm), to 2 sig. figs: -1.6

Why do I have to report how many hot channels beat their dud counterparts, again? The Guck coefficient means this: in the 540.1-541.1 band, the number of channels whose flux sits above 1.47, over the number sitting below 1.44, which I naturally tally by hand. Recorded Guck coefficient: 0.0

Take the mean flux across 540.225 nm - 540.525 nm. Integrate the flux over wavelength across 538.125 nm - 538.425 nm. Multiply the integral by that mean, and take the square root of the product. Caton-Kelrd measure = 0.79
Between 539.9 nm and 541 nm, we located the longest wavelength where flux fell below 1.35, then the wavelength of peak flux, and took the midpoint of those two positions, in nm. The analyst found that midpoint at 540.30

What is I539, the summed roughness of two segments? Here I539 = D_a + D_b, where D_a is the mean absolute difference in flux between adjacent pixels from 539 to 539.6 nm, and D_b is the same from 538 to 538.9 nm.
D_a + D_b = 0.28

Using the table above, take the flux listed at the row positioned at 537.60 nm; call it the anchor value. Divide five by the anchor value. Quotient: 3.92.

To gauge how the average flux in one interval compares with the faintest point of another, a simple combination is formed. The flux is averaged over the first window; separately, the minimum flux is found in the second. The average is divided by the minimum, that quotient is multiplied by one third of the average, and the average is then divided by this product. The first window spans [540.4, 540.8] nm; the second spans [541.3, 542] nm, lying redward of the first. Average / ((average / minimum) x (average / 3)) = 2.6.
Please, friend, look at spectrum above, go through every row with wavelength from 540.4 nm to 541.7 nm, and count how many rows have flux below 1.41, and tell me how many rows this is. 4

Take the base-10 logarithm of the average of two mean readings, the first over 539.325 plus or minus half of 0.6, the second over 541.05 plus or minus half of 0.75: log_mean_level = 0.141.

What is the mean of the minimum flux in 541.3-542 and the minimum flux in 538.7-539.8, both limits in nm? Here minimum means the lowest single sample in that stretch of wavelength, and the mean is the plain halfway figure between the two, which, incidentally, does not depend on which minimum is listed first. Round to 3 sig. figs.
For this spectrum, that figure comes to 1.18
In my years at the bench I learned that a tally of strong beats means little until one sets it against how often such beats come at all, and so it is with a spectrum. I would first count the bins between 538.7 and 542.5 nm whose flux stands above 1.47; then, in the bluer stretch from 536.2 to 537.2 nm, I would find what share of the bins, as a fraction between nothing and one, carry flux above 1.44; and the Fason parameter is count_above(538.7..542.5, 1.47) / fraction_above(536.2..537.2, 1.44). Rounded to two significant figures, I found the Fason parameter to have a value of 42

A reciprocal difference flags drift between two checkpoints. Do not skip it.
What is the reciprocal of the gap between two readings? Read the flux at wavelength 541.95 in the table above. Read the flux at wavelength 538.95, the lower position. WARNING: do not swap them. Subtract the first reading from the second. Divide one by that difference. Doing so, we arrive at -6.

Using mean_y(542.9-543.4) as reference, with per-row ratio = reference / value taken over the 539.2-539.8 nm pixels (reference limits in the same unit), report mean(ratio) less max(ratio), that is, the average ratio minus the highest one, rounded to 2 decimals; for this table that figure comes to -0.14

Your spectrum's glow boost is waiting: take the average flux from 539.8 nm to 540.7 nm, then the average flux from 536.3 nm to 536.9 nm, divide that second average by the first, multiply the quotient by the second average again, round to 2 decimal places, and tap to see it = 1.33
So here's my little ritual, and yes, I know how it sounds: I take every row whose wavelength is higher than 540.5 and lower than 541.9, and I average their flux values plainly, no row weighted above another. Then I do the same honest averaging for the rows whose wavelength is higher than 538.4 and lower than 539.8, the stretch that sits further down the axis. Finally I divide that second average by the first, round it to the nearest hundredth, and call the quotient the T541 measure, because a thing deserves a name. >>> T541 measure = 0.98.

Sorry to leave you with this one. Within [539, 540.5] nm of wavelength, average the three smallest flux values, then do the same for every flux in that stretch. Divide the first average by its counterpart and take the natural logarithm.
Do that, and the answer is -0.096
